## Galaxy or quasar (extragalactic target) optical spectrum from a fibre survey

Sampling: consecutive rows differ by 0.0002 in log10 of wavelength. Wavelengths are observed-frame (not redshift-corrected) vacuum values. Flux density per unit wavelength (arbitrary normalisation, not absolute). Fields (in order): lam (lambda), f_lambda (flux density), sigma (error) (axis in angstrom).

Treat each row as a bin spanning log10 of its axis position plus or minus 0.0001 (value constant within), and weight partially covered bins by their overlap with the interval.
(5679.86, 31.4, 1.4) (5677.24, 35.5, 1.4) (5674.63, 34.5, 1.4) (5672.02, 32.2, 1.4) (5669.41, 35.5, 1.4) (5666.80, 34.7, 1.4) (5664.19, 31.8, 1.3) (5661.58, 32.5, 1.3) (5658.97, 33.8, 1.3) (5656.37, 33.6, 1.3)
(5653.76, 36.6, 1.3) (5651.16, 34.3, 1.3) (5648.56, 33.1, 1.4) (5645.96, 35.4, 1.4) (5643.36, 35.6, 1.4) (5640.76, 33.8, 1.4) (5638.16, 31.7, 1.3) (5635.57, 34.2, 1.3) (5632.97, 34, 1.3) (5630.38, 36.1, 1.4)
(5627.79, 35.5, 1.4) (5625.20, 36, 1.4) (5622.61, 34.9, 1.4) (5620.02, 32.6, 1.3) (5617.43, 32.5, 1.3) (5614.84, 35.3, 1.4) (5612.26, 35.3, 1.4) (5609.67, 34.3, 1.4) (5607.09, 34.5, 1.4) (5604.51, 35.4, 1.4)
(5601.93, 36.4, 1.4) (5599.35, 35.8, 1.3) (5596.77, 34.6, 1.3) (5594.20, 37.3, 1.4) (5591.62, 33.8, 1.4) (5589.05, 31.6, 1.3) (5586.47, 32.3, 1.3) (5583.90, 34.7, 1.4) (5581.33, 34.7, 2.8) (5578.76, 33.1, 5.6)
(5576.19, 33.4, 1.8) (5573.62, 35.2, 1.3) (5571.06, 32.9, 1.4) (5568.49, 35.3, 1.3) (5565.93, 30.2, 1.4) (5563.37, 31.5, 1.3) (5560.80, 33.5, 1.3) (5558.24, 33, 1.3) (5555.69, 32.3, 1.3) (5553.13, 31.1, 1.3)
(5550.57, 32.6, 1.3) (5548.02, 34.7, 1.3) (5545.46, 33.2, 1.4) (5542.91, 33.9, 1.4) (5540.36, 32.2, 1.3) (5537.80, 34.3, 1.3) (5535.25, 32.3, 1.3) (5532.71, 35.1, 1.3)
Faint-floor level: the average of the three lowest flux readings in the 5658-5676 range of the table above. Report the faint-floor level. 32.2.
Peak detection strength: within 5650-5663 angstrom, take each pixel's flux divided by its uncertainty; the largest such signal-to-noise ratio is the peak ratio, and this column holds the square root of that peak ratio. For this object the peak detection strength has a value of 5.31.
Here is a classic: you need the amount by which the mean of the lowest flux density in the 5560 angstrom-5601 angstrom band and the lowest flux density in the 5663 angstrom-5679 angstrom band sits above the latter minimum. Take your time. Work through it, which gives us -0.8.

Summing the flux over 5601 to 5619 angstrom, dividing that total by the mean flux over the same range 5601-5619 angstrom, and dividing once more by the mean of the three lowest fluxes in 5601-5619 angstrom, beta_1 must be 0.21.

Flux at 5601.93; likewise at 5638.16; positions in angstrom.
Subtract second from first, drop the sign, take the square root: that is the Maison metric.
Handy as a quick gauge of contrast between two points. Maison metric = 2.2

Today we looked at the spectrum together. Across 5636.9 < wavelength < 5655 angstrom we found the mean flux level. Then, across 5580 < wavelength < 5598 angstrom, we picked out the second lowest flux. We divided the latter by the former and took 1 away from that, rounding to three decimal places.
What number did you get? -0.060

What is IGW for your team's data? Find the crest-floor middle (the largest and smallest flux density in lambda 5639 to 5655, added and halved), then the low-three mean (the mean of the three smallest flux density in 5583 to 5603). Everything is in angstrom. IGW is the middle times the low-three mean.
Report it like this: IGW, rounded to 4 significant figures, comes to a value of 1135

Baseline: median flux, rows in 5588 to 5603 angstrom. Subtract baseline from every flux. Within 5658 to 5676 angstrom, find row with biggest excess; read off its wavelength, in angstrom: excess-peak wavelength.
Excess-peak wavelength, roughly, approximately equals 5669.41 angstrom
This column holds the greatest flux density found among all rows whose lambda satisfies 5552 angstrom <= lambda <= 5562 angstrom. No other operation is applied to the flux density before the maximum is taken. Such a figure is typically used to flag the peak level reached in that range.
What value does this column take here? 33.5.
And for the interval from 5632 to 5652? 35.6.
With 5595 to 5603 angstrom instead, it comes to 36.4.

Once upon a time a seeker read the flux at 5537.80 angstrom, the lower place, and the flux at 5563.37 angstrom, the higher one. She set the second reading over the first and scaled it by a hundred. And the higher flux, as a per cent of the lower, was 92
